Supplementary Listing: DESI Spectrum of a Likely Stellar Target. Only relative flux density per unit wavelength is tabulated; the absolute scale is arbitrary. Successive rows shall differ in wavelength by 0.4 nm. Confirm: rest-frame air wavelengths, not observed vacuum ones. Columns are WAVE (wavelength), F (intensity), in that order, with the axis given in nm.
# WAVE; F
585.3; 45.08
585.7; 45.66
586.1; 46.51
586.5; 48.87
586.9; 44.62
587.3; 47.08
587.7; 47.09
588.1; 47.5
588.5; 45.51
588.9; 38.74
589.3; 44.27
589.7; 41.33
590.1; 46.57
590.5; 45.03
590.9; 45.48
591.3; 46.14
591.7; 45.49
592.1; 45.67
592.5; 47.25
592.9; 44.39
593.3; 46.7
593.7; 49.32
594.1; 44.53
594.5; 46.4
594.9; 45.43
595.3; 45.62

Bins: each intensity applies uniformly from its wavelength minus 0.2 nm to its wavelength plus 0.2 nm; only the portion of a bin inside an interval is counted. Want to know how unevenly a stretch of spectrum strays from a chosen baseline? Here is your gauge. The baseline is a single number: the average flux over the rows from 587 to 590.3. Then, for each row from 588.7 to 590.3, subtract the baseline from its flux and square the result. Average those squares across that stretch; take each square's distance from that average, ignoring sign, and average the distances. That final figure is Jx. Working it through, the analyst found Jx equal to 12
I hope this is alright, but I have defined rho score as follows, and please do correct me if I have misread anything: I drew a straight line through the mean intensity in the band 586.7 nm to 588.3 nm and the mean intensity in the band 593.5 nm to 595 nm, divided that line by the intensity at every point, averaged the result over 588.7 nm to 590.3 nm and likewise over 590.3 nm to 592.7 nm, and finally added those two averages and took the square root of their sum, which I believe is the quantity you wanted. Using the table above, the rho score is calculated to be 1.45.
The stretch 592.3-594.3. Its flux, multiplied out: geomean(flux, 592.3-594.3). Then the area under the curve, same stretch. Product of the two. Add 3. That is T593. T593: 4313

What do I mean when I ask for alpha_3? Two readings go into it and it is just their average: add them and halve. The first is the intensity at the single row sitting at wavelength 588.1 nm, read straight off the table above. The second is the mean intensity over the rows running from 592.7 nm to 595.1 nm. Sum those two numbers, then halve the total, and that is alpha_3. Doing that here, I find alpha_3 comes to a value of 46.8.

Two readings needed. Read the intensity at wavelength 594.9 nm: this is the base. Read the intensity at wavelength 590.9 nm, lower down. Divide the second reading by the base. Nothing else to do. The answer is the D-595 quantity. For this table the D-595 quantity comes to 1.00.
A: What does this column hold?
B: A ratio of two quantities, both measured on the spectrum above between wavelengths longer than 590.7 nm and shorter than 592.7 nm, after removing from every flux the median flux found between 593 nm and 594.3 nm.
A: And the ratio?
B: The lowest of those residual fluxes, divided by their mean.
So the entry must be 1.8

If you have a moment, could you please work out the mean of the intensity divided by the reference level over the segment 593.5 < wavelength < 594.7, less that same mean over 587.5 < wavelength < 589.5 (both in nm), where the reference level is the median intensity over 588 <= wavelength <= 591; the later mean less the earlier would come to 0.047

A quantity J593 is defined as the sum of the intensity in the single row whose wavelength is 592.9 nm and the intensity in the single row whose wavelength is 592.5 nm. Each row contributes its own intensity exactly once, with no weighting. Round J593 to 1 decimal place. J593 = 91.6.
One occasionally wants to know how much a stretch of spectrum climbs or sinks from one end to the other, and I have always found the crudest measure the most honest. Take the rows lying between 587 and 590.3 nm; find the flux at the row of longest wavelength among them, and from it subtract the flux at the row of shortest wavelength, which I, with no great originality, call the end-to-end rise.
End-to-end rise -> -0.5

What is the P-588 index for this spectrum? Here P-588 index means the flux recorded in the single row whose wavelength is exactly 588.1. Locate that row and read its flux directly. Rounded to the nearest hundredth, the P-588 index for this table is 47.50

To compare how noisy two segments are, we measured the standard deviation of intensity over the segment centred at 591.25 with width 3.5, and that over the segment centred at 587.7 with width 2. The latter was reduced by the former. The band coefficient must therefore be -0.5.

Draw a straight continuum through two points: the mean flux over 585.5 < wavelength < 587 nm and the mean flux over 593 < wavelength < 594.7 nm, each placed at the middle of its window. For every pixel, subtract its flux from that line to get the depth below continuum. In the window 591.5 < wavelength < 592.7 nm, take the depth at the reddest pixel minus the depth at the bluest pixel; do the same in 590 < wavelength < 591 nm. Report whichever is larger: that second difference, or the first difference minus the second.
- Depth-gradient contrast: 1.1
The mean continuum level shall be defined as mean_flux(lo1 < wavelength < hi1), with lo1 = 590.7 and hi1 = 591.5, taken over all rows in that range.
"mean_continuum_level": 45.8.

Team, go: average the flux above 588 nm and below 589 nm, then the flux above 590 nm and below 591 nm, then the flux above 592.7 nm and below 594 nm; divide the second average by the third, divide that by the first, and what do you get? 0.0222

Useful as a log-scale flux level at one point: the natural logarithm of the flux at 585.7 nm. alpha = 3.82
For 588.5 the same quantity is 3.82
